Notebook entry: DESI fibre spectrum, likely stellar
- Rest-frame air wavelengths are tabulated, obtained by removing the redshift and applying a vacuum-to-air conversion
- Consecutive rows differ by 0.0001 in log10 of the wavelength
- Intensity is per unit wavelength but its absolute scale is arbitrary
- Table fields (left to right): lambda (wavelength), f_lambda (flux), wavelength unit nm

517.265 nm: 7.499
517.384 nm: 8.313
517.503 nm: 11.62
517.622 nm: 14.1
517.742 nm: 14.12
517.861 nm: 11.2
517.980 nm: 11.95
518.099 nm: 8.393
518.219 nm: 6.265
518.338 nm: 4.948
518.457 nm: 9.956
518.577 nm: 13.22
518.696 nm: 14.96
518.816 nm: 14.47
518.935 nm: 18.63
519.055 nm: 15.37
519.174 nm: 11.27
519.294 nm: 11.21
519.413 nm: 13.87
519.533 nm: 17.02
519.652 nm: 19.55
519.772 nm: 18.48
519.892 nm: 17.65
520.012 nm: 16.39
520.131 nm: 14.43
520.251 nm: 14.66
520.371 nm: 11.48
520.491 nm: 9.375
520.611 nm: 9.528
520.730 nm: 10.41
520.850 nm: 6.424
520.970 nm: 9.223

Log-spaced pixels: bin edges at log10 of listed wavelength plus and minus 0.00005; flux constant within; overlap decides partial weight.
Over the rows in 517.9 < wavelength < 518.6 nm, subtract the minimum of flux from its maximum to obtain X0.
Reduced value 8.27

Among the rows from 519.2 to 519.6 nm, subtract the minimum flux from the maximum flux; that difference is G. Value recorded 5.8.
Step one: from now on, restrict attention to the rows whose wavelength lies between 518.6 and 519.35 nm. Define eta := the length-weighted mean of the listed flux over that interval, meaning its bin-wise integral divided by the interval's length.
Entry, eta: 14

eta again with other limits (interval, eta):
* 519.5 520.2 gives 17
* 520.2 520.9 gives 10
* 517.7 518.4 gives 9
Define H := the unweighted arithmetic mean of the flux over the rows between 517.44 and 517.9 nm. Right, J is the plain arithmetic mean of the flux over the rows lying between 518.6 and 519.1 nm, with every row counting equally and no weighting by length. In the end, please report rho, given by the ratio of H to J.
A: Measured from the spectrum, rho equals 0.8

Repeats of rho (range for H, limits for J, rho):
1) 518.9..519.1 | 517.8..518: 1.5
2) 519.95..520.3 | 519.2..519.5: 1.2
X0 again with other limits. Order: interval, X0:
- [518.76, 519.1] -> 4.16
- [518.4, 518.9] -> 5.00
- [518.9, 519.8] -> 8.34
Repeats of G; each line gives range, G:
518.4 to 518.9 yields 5.0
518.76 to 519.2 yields 7.4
